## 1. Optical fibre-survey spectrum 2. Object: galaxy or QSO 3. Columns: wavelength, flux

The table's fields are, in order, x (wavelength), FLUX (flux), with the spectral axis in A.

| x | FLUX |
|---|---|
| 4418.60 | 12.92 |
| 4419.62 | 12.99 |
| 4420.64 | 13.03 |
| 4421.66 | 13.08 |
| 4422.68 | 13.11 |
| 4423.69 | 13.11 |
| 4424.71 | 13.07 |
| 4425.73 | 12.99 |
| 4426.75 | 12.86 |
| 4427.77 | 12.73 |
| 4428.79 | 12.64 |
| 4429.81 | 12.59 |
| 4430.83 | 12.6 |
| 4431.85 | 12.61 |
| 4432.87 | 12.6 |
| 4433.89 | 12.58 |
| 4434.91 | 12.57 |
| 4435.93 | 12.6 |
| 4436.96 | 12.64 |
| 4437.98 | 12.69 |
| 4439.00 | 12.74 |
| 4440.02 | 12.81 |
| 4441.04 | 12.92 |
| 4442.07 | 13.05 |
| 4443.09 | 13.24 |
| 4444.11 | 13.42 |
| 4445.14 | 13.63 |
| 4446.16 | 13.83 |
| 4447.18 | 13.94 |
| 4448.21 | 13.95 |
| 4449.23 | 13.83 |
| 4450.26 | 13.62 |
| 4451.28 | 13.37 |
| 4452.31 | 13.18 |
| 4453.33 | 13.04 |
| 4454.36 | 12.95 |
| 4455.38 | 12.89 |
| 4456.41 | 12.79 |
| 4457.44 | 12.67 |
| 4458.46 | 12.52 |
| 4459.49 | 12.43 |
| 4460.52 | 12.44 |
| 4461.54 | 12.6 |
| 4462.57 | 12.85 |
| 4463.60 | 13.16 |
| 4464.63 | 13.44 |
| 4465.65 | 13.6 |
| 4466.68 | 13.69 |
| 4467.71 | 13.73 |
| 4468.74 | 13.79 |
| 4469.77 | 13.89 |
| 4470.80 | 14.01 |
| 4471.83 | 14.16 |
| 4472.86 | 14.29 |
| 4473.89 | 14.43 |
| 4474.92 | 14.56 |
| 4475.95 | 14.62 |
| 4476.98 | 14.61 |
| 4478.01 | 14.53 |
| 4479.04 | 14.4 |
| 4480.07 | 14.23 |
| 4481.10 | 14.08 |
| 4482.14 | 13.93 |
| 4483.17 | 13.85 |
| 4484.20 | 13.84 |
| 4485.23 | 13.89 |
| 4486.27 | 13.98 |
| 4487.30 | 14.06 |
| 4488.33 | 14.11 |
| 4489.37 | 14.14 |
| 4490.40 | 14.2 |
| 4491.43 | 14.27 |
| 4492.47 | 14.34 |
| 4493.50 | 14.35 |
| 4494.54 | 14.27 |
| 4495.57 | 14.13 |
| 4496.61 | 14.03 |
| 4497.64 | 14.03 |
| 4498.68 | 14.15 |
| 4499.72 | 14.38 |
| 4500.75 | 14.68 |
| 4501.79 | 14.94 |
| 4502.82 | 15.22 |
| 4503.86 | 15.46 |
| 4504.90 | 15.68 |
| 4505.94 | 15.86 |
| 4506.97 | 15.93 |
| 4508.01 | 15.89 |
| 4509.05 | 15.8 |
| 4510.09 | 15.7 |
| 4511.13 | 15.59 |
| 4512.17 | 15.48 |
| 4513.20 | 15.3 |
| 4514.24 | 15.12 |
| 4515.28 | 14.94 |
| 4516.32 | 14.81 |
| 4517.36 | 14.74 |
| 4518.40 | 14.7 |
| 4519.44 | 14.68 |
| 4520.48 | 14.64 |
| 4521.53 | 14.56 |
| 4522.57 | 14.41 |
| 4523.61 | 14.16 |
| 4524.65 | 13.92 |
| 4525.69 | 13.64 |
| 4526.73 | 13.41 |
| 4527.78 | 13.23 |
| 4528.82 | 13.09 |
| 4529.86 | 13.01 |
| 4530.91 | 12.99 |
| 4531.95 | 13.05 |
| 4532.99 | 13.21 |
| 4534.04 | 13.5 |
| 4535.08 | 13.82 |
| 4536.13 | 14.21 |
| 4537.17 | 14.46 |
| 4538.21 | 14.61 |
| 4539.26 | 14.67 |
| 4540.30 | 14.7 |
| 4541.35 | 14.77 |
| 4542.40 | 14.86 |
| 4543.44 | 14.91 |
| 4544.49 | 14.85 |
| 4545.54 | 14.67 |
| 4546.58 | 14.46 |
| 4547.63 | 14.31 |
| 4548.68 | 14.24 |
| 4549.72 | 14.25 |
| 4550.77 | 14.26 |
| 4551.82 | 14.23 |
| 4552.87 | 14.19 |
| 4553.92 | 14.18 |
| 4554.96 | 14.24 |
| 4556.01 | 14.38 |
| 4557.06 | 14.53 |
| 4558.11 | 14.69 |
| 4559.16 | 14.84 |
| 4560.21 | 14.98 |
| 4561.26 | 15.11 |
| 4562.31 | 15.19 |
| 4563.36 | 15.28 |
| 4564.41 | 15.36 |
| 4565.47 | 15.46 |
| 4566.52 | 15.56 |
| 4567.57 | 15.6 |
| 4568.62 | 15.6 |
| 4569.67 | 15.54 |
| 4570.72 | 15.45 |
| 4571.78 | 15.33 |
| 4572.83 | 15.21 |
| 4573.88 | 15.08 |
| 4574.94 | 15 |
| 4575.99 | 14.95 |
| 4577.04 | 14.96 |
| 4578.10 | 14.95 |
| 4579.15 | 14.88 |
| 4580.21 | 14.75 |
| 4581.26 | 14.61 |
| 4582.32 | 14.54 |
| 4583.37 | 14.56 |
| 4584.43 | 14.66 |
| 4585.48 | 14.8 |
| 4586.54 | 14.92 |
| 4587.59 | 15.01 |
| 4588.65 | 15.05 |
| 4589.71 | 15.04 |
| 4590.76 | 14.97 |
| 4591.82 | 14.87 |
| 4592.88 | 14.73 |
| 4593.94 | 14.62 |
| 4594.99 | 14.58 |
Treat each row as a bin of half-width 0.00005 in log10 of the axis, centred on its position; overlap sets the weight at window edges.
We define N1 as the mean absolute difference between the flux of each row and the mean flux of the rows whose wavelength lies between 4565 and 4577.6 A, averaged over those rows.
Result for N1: 0.23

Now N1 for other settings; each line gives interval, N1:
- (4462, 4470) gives 0.28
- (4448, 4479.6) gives 0.60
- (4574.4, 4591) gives 0.15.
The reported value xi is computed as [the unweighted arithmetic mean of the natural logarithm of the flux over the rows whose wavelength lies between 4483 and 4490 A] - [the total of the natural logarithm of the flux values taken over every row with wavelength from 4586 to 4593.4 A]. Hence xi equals -16.3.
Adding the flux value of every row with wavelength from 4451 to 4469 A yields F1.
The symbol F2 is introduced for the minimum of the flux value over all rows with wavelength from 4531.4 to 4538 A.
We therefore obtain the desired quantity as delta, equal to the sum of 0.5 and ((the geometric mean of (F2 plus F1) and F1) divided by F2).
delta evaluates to 19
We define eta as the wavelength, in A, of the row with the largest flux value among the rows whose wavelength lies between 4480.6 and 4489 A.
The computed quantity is 4488.33 A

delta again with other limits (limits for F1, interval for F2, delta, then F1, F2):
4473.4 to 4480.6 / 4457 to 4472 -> 9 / 101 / 12.43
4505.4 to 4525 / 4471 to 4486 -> 22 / 286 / 13.84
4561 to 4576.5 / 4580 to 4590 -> 17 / 230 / 14.54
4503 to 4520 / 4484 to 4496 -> 19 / 246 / 13.84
